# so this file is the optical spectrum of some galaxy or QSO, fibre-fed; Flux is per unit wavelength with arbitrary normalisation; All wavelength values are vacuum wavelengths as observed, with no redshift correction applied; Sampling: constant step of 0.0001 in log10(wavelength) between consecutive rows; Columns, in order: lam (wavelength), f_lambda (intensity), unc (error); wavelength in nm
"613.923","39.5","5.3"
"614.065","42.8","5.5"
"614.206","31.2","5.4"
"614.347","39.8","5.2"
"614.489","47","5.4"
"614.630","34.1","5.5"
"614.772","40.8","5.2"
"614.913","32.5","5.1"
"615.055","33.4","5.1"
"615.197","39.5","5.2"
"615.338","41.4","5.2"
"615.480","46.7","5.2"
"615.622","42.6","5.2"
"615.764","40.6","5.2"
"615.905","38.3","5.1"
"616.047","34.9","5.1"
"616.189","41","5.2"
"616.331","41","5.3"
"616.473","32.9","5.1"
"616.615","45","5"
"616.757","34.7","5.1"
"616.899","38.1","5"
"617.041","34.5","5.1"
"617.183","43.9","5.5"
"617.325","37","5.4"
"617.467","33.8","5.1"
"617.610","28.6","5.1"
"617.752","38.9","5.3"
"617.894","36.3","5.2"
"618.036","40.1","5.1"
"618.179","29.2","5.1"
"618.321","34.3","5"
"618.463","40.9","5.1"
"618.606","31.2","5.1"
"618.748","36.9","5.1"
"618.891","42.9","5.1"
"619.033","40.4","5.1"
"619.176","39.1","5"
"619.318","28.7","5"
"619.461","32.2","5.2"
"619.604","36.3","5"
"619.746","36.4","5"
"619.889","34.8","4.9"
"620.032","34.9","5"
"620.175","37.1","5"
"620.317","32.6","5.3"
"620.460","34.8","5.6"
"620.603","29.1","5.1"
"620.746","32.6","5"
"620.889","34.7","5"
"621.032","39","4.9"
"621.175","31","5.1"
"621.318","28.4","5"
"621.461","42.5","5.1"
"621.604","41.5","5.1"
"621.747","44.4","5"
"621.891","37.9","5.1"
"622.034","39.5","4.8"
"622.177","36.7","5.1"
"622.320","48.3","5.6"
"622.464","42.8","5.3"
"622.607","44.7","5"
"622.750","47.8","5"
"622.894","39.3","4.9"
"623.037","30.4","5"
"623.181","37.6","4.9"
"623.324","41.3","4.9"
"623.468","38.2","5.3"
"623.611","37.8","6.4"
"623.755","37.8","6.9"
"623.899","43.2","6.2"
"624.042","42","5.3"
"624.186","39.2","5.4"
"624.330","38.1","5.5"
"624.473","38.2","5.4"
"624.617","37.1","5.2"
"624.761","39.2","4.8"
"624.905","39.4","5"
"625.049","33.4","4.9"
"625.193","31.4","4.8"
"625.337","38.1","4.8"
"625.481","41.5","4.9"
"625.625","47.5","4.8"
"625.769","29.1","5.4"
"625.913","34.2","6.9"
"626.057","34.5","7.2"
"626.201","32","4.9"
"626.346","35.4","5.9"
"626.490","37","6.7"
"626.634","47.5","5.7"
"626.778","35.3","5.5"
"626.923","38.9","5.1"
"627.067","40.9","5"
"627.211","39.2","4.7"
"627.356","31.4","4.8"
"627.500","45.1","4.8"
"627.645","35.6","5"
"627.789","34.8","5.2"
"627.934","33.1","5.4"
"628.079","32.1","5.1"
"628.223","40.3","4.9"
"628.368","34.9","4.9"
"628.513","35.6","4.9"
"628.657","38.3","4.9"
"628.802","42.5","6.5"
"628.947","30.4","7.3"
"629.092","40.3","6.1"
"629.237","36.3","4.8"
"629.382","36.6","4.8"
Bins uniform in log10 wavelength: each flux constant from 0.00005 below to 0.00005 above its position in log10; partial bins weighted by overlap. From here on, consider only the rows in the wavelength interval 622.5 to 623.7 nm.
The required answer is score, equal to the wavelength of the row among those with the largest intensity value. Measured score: 622.750 nm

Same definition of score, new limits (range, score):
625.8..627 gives 626.634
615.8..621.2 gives 616.615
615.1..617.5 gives 615.480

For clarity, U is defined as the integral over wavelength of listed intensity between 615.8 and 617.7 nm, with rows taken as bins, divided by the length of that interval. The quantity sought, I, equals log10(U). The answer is 1.57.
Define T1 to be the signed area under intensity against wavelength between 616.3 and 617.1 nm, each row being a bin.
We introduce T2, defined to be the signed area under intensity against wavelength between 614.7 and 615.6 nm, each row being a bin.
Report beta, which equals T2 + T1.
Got 65.4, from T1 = 30.1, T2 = 35.3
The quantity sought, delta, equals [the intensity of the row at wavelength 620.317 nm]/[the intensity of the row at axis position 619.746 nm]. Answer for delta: 0.90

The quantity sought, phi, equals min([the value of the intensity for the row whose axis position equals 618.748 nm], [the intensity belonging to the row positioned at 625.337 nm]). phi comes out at 36.9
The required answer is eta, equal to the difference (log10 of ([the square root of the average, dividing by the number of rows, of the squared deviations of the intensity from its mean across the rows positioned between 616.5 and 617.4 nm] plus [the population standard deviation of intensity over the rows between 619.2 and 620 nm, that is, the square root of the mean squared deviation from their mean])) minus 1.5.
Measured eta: -0.7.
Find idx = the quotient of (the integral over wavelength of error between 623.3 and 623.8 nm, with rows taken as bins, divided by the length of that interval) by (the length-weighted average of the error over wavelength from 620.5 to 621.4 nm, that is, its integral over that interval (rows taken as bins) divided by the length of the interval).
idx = 1.17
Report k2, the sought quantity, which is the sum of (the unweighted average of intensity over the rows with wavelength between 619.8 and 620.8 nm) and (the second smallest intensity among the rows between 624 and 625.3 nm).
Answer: 67.1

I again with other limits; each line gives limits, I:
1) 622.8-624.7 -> 1.59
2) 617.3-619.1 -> 1.56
